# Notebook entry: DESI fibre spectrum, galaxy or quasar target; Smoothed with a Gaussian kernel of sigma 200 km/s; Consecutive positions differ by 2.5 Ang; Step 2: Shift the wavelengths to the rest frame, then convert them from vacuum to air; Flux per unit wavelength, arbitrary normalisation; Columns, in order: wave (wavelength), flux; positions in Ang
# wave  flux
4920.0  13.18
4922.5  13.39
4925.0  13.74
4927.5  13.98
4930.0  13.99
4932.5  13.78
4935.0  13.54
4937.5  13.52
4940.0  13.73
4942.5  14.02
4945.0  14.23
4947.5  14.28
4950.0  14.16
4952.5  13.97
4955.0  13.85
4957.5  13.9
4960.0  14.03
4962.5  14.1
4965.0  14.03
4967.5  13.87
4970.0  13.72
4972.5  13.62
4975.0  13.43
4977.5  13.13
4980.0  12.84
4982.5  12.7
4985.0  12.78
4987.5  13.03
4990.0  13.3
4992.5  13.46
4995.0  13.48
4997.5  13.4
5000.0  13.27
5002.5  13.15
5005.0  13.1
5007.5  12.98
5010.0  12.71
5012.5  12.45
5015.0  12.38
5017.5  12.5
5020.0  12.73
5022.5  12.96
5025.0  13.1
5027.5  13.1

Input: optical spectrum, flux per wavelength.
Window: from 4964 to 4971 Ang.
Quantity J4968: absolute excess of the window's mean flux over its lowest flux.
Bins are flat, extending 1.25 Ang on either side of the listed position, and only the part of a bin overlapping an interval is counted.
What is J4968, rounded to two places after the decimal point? 0.15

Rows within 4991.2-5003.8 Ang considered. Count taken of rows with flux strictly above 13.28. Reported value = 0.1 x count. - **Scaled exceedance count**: 0.30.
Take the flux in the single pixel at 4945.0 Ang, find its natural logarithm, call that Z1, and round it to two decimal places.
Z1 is 2.66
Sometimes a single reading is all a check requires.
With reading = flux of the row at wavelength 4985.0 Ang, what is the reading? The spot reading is 12.78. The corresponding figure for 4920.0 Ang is 13.18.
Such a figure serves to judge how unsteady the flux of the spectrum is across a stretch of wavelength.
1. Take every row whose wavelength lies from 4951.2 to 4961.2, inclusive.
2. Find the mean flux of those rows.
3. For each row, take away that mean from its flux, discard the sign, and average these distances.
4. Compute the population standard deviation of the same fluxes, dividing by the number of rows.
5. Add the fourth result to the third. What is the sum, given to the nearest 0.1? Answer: 0.1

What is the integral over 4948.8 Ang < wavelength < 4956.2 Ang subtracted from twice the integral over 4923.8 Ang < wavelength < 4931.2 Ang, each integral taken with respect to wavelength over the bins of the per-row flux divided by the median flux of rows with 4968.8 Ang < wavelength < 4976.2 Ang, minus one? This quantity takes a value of 0.11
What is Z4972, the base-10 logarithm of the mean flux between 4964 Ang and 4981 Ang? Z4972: 1.13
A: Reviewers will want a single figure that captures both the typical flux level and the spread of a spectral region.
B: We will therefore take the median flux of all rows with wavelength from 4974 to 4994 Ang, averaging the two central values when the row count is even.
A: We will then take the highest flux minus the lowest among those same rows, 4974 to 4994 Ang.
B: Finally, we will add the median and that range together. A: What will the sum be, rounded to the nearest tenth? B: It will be 13.8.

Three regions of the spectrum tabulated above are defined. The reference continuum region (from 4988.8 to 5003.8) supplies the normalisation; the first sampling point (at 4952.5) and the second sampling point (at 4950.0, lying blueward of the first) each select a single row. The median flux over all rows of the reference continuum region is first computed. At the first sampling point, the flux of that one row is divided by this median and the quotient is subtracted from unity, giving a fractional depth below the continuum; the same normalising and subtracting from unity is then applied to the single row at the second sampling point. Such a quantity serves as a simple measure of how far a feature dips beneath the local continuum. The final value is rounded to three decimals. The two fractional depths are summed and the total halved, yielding -0.054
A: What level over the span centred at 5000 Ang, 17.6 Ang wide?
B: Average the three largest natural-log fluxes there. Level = 2.60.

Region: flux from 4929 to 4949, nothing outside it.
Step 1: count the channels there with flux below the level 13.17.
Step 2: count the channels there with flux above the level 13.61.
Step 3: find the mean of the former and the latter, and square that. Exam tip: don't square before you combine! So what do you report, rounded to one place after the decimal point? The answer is 9.0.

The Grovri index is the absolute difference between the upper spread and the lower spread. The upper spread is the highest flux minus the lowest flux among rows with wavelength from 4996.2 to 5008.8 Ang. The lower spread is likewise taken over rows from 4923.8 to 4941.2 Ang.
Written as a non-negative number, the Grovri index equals 0.050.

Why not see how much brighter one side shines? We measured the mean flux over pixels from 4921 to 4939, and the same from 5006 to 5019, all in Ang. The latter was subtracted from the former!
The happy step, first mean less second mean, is 1.1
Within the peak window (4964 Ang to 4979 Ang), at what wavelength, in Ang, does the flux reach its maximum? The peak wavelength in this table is 4965.0 Ang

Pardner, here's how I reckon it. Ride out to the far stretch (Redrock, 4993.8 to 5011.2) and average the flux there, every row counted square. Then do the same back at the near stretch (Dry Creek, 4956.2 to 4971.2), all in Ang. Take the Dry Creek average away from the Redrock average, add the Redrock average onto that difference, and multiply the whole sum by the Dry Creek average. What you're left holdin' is 172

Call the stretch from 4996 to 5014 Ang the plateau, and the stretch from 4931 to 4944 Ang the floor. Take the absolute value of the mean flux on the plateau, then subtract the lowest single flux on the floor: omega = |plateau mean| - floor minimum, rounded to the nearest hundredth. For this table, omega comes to -0.51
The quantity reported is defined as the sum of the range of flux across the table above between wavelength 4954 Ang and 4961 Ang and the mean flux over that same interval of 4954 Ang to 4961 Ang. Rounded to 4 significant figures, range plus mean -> 14.11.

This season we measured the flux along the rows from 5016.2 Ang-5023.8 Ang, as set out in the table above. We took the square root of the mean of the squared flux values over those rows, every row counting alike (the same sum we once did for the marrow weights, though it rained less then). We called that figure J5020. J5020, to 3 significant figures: 12.7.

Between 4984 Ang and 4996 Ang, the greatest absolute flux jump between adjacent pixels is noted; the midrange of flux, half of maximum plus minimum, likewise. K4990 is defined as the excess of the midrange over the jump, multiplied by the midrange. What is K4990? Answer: 169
